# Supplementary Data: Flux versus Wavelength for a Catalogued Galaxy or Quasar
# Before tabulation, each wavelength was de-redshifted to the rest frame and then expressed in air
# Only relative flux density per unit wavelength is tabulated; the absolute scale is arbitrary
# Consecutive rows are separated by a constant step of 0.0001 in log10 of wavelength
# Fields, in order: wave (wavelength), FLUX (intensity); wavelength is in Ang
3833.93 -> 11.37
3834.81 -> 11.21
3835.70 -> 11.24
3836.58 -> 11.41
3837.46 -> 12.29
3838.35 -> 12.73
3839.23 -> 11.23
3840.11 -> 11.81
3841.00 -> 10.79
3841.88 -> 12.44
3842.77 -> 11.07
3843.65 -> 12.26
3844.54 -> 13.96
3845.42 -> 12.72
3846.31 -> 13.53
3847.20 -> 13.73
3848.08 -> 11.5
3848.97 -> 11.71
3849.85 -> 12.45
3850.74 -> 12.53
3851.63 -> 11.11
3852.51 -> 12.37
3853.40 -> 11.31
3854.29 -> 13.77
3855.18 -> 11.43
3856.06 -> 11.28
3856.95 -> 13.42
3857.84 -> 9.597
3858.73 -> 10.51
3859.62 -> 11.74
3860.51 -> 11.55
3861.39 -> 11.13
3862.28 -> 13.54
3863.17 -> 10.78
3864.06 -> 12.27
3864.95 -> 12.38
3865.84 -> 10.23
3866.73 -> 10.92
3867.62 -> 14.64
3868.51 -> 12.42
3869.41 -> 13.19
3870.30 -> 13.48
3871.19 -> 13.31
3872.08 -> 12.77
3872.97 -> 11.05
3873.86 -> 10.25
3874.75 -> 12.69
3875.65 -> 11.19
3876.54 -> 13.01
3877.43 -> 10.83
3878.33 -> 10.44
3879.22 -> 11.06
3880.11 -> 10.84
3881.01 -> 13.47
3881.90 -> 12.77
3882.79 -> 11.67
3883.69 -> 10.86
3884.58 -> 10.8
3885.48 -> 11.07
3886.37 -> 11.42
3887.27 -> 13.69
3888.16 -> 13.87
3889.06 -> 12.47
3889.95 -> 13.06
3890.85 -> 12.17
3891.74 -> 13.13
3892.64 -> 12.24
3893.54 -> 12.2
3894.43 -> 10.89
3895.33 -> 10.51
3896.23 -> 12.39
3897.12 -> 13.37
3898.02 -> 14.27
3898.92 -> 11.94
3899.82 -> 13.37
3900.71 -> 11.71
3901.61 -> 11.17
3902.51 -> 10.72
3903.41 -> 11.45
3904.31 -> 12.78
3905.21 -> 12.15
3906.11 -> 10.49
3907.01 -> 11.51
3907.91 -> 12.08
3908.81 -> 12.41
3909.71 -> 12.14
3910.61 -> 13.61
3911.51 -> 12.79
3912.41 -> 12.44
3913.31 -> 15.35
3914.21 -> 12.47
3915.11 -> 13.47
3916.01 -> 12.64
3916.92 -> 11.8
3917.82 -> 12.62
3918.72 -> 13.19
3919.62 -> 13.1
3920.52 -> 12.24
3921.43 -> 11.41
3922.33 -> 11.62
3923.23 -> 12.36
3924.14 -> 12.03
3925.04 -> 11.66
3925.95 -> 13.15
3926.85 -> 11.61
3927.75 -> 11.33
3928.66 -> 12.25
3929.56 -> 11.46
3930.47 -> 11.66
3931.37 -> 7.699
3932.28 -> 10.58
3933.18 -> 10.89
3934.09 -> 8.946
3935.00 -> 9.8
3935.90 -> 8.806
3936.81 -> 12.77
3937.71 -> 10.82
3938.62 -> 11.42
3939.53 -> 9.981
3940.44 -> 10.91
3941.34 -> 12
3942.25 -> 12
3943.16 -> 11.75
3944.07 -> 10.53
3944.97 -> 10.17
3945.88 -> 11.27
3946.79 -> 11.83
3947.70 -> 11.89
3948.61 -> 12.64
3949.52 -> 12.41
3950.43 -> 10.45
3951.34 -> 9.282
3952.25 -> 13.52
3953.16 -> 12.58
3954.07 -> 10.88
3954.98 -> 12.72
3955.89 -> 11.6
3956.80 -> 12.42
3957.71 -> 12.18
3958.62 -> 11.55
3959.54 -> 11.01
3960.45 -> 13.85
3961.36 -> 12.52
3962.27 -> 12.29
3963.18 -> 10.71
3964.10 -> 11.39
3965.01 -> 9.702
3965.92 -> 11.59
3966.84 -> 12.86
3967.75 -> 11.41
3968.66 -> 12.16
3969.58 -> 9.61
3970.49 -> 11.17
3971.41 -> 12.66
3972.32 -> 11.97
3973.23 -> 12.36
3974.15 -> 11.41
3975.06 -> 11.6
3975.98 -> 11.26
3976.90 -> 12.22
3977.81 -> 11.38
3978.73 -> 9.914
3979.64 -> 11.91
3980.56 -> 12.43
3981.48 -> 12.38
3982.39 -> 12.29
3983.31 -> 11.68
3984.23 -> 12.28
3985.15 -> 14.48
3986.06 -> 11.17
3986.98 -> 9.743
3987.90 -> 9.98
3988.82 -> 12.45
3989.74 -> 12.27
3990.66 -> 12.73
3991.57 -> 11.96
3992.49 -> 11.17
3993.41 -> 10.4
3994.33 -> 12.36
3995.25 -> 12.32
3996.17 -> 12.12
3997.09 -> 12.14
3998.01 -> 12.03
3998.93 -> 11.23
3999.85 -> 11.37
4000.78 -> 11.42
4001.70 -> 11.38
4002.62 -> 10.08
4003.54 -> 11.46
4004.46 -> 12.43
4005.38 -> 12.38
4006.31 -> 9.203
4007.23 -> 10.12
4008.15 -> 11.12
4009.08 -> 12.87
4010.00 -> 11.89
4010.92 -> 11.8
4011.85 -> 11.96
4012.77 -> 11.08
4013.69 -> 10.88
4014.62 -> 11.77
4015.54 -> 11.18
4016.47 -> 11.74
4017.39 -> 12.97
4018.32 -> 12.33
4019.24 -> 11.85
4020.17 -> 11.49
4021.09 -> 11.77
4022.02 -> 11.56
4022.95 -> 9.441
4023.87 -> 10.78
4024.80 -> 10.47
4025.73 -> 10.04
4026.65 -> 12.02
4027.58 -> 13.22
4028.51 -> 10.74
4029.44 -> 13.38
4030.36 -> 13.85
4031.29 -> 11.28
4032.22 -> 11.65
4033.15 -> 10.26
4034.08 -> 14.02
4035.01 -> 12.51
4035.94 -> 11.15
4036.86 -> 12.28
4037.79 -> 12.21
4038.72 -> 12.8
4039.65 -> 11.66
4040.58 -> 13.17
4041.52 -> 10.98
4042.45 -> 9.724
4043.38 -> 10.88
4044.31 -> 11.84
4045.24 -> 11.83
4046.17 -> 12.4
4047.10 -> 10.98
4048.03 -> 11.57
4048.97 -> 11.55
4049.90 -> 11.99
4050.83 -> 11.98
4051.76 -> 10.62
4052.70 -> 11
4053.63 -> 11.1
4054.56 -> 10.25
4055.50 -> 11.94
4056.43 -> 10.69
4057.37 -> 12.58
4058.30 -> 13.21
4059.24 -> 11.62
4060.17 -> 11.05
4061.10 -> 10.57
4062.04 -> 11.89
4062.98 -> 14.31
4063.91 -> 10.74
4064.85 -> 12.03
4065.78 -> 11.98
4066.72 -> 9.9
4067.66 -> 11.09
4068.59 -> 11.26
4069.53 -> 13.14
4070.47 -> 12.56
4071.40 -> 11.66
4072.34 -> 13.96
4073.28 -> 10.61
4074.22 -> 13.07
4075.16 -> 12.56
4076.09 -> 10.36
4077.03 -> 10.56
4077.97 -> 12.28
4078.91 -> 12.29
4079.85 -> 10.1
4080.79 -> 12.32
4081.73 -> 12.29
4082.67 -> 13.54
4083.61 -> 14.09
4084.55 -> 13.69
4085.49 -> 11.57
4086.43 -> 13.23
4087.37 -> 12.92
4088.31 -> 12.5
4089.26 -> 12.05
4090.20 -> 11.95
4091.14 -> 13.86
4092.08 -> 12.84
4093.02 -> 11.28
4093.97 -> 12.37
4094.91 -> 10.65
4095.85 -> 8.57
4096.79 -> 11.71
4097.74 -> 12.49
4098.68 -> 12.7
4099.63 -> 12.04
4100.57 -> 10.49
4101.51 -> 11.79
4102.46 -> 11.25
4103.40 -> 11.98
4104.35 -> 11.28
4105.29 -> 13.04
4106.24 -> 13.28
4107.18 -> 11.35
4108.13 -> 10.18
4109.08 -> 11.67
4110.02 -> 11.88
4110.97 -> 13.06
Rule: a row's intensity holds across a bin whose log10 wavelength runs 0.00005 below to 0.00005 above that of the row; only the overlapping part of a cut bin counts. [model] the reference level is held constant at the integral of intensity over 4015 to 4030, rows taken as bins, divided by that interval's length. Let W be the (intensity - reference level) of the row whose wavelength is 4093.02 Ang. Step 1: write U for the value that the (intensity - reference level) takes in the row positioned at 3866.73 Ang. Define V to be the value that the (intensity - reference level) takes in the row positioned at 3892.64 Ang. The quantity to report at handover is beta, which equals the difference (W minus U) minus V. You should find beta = -0.3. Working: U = -0.7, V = 0.7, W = -0.3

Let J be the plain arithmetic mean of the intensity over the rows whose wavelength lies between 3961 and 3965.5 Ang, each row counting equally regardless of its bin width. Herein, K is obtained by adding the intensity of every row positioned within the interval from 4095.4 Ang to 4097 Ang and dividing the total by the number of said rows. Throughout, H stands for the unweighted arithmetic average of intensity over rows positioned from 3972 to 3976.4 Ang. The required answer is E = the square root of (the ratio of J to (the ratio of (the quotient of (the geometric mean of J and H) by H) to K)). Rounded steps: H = 11.7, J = 11.3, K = 10.1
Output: 10.8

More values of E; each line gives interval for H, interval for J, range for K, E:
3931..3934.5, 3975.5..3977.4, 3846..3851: 11.5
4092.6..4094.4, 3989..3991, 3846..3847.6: 12.9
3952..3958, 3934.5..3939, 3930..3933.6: 10.8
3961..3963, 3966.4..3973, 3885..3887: 11.6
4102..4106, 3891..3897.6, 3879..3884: 11.9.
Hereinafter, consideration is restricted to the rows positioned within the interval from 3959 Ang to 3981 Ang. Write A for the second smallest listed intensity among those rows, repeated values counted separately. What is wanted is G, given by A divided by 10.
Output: 0.97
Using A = 9.702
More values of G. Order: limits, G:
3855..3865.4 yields 1.05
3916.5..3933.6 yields 1.06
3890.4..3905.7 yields 1.07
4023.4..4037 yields 1.03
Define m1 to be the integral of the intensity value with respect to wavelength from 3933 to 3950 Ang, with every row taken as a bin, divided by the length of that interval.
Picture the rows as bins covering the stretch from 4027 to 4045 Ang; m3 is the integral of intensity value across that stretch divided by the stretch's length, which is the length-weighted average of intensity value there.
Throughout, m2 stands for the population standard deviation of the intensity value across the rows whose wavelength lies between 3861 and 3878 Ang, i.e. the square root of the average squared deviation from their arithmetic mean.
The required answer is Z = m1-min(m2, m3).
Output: 9.9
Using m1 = 11.1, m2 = 1.25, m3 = 12.0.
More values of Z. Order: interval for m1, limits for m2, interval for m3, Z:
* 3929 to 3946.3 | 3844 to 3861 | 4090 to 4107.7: 9.6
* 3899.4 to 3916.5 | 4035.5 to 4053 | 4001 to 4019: 11.6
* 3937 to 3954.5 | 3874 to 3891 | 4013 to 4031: 10.3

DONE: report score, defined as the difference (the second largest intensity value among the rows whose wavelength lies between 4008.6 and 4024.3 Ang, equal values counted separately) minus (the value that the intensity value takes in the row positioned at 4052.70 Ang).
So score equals 1.9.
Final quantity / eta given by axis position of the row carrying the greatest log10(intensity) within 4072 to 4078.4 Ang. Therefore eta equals 4072.34 Ang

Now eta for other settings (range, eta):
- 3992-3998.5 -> 3994.33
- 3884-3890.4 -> 3888.16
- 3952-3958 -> 3952.25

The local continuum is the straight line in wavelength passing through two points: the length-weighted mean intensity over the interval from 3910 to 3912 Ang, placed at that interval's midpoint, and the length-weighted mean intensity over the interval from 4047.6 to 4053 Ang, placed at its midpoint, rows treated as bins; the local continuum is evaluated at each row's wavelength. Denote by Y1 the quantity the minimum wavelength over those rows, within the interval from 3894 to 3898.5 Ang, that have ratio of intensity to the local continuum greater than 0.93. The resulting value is 3896.23 Ang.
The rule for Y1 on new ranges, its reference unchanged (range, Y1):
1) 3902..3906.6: 3904.31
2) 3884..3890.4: 3887.27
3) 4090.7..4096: 4091.14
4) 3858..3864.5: 3862.28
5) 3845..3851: 3846.31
